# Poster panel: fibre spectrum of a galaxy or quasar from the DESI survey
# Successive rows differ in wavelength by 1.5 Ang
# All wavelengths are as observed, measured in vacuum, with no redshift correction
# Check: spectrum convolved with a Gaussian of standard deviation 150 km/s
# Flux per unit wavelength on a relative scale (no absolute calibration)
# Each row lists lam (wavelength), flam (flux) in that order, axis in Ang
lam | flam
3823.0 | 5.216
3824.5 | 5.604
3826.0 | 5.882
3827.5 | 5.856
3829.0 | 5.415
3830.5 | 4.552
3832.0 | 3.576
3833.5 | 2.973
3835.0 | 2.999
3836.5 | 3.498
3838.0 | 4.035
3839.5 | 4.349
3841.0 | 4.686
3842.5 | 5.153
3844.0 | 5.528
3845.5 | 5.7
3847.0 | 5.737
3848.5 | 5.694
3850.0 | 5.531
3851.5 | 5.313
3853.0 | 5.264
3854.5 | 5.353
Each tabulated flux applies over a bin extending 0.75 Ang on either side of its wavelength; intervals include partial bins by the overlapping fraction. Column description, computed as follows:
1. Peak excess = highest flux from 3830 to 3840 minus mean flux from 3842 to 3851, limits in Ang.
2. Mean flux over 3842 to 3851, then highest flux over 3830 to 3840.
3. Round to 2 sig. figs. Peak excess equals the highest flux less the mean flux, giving -1.0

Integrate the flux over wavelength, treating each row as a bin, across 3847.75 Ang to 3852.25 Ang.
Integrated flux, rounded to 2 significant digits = 25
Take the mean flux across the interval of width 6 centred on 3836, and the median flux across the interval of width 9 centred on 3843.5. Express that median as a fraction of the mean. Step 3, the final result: 1.6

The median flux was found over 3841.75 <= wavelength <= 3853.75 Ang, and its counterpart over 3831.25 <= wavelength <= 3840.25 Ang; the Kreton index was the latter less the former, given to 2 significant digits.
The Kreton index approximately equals -2.0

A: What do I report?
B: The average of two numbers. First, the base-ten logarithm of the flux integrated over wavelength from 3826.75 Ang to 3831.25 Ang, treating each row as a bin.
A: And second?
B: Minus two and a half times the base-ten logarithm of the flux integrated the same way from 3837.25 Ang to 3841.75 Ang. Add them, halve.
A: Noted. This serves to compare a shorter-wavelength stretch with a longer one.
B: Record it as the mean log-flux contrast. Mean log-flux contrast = -0.93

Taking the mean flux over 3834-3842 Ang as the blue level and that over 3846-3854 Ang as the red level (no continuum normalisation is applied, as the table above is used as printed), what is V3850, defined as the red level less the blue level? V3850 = 1.59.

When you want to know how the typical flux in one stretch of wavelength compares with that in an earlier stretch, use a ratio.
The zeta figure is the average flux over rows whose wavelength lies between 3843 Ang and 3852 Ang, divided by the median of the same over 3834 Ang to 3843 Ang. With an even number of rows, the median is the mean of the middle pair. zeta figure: 1.3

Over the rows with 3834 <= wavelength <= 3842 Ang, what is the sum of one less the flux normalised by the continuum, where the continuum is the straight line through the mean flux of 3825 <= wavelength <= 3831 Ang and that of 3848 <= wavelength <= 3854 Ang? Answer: 1.4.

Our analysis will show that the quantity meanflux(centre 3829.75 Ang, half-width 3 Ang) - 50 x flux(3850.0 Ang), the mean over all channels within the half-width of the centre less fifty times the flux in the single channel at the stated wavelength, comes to -272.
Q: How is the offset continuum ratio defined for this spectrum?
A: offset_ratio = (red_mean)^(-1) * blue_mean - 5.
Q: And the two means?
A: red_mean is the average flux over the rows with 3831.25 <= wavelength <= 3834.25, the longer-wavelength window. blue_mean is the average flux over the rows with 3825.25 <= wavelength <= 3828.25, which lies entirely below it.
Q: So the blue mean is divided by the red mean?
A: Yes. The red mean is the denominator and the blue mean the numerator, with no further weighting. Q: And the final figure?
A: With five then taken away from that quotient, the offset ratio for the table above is -3.2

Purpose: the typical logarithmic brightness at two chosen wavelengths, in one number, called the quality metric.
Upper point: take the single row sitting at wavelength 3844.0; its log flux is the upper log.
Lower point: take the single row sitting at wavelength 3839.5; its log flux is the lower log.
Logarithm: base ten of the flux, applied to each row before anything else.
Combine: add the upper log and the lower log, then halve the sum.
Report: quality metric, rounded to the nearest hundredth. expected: 0.69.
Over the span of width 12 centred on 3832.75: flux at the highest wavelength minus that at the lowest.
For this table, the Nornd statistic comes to -1.8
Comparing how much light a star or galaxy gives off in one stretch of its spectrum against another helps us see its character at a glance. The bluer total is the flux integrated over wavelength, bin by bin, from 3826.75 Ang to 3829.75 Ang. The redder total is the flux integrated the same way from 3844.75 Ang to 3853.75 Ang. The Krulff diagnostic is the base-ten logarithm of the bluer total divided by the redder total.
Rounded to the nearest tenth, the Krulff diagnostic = -0.5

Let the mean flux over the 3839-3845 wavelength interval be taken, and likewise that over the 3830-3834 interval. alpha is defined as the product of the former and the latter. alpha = 18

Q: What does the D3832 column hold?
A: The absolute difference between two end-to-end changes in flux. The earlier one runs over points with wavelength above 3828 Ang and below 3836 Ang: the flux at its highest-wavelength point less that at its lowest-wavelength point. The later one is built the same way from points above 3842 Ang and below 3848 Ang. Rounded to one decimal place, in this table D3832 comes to 3.0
